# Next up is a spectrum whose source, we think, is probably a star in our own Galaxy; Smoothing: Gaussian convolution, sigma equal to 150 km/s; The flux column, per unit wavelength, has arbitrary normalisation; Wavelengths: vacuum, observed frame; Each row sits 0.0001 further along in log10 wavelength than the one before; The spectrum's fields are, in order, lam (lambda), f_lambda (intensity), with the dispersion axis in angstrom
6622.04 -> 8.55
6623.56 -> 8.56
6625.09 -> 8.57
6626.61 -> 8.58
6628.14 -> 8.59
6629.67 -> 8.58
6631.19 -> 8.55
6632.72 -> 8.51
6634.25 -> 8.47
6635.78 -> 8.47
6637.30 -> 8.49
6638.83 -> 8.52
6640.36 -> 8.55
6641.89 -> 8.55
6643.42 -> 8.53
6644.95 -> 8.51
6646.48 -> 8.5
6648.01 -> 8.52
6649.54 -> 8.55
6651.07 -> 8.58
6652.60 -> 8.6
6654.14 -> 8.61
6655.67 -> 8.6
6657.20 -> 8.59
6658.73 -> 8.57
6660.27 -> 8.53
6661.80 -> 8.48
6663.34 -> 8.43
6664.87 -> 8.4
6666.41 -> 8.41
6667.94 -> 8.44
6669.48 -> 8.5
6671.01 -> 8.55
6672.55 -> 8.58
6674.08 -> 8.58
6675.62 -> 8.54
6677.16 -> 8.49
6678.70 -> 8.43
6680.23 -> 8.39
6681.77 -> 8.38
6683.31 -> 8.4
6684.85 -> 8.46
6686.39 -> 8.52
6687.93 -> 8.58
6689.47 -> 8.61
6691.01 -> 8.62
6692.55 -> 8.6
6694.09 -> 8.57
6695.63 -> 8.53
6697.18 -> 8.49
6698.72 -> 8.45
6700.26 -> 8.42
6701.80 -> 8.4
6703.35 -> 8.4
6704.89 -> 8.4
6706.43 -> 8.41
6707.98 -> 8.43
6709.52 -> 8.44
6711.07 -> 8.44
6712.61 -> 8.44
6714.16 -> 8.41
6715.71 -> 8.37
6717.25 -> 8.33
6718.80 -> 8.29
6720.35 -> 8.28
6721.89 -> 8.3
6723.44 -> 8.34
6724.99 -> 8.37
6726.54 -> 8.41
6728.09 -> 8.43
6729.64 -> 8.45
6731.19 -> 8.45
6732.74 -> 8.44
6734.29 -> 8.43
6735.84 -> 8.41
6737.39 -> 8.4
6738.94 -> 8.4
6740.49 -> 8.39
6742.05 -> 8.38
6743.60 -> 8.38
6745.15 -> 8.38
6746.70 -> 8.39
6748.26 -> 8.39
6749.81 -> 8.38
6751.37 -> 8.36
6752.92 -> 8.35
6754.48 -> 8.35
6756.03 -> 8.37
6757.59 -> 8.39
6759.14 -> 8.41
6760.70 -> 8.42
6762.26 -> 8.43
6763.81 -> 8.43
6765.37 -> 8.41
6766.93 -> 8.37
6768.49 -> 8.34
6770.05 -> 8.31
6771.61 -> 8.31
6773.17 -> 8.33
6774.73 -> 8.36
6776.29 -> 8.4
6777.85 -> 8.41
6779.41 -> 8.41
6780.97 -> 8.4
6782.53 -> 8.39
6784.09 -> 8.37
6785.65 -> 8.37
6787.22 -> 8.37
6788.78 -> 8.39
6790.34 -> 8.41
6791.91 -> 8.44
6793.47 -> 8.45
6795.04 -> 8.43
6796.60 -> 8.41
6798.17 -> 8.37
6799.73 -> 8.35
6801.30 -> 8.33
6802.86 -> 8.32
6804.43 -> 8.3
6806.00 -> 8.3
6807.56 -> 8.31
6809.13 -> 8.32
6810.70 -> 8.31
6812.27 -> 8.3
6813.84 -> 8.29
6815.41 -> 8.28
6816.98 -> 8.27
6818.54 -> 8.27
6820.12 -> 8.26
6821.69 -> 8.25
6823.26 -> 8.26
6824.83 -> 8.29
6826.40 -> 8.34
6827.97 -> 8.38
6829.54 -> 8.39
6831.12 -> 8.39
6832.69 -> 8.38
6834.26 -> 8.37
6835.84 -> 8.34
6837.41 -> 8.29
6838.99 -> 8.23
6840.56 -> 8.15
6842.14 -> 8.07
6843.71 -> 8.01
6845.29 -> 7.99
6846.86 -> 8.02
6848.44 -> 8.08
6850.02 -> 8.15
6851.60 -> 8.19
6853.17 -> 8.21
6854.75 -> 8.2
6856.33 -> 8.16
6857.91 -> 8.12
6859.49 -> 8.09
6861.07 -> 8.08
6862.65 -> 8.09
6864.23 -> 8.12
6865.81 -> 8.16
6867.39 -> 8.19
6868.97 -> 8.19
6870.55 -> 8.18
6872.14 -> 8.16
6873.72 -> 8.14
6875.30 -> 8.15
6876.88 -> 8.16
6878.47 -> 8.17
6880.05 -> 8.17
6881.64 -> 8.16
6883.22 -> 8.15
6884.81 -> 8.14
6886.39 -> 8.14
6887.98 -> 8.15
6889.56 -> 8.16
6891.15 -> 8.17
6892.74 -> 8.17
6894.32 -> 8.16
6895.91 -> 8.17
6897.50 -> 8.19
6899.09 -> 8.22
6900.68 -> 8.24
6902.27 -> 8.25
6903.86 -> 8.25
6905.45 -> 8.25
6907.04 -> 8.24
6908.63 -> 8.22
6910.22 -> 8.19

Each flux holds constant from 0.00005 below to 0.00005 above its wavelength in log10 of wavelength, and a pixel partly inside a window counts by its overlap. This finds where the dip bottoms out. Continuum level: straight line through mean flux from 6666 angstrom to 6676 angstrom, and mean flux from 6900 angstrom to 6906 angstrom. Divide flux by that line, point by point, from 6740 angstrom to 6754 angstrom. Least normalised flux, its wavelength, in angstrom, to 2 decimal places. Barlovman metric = 6752.92 angstrom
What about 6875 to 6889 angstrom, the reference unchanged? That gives 6875.30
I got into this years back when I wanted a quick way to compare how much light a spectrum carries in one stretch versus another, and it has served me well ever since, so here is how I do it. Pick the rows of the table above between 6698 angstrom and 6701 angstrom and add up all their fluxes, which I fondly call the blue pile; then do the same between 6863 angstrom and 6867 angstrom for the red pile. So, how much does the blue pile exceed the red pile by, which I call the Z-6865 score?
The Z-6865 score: 0.59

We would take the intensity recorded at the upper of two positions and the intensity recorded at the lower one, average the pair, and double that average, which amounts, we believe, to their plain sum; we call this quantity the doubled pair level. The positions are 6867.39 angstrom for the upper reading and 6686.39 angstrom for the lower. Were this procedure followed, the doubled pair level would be 16.7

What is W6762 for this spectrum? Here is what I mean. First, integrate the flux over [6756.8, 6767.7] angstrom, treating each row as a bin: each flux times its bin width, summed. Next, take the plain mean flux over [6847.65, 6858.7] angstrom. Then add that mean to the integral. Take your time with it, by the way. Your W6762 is 99.8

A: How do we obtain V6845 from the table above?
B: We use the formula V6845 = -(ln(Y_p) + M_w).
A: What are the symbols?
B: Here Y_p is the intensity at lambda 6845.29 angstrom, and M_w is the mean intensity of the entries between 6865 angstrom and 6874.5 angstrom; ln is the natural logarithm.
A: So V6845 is -10.2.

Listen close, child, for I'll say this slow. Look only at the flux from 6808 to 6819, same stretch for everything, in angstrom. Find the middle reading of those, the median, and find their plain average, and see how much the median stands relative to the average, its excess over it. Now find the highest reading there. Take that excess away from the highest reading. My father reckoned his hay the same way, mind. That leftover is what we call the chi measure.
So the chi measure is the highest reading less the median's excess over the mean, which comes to 8.32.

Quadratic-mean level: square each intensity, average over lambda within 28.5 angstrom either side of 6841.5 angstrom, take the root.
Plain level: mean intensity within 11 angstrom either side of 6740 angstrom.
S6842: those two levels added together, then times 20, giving 332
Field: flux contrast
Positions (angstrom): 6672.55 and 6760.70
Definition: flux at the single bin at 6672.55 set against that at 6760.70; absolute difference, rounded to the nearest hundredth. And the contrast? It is 0.16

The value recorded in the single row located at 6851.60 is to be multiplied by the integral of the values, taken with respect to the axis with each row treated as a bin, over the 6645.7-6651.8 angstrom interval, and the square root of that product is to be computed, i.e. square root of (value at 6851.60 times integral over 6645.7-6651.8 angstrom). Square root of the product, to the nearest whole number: 21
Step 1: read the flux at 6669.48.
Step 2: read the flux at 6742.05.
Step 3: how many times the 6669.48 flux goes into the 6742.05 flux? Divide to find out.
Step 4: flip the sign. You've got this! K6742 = -0.99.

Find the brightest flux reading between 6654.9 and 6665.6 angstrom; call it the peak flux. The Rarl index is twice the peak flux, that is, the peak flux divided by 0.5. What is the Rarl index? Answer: 17.2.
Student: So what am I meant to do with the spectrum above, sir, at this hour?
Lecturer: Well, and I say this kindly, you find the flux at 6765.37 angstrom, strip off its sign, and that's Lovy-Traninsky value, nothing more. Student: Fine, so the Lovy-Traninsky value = 8.41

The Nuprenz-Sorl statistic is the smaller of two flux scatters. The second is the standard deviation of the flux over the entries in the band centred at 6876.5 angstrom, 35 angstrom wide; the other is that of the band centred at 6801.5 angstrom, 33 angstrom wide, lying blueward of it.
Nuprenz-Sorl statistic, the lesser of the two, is 0.030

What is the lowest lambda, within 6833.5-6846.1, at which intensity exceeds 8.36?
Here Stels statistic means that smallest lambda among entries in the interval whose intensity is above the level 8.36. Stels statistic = 6834.26 angstrom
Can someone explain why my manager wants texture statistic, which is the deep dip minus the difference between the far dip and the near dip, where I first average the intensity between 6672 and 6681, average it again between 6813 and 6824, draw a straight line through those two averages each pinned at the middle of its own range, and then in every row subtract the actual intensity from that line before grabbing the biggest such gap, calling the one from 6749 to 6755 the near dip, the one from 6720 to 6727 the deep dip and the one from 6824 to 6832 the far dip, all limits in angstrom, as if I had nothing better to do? 0.21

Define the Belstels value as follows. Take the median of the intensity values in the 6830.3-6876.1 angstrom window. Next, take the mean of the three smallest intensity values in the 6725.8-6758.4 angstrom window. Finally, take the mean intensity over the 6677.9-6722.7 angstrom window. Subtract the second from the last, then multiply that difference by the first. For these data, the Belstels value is 0.72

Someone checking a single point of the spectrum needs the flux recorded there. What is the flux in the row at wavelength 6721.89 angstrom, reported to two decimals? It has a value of 8.30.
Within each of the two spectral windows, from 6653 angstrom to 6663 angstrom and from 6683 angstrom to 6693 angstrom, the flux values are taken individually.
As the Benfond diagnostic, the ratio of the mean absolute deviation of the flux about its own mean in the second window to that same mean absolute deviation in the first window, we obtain 1.8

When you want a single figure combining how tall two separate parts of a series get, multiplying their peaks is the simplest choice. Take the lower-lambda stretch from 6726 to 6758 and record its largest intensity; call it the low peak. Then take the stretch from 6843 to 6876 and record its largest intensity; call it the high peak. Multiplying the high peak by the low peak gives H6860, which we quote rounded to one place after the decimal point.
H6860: 69.4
